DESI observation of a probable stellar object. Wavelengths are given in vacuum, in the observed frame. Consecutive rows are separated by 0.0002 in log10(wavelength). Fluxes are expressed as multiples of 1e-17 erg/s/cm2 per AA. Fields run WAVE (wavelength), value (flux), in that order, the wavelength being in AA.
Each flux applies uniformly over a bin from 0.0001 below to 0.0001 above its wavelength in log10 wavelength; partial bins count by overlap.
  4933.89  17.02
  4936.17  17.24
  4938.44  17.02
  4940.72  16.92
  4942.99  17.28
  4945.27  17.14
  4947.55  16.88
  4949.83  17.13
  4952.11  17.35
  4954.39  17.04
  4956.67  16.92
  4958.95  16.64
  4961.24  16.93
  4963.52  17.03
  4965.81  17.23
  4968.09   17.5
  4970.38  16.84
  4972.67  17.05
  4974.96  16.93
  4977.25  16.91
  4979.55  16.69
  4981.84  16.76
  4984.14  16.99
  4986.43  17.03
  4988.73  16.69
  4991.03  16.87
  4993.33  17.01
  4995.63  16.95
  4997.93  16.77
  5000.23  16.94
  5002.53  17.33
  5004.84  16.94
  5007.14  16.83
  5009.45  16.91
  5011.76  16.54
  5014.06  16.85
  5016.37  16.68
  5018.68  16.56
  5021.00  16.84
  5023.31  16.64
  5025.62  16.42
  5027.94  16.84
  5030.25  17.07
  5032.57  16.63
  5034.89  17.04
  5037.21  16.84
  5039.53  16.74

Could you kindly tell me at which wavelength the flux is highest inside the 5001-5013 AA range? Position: 5002.53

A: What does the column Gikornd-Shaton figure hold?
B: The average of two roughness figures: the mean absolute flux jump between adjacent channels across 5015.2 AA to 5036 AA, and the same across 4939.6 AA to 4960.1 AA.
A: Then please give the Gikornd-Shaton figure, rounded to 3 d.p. 0.266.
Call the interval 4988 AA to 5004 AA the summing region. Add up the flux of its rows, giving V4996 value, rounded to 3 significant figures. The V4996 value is 119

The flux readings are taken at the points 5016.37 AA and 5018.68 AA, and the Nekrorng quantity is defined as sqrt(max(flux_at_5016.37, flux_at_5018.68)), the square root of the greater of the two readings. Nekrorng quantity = 4.08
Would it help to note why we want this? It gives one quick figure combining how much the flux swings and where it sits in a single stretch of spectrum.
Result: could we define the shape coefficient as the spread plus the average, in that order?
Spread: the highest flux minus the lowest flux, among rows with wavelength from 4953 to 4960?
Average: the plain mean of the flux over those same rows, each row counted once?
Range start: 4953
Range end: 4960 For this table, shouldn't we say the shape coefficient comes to 17.3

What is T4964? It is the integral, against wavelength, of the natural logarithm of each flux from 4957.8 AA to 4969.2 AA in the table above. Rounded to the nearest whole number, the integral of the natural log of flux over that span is 32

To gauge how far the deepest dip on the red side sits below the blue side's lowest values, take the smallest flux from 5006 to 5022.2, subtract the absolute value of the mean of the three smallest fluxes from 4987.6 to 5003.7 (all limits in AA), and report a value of -0.24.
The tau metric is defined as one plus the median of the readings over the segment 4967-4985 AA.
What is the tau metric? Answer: 17.9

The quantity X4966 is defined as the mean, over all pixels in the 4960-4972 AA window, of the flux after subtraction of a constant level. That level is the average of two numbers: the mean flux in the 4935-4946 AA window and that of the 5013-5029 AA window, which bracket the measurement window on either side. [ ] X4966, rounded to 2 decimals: 0.20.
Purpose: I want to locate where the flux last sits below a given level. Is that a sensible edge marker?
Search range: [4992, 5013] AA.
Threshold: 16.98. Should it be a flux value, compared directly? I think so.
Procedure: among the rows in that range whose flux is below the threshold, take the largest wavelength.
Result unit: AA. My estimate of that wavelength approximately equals 5011.76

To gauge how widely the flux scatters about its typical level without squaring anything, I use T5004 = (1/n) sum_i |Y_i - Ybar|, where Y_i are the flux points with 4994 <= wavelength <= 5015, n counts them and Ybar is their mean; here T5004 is 0.13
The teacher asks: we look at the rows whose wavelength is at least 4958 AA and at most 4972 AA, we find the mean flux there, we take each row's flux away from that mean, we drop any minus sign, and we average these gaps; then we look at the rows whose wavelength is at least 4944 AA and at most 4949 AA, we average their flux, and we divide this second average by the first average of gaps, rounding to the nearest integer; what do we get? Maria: 76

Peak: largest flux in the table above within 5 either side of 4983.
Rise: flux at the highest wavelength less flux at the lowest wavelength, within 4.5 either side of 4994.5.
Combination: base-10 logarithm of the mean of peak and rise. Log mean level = 0.928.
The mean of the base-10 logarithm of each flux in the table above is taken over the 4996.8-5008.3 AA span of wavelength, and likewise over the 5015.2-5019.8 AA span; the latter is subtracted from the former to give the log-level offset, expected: 0.009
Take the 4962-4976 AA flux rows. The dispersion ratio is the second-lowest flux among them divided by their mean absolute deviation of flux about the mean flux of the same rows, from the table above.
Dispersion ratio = 95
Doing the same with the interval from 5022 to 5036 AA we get 79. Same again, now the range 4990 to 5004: 132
